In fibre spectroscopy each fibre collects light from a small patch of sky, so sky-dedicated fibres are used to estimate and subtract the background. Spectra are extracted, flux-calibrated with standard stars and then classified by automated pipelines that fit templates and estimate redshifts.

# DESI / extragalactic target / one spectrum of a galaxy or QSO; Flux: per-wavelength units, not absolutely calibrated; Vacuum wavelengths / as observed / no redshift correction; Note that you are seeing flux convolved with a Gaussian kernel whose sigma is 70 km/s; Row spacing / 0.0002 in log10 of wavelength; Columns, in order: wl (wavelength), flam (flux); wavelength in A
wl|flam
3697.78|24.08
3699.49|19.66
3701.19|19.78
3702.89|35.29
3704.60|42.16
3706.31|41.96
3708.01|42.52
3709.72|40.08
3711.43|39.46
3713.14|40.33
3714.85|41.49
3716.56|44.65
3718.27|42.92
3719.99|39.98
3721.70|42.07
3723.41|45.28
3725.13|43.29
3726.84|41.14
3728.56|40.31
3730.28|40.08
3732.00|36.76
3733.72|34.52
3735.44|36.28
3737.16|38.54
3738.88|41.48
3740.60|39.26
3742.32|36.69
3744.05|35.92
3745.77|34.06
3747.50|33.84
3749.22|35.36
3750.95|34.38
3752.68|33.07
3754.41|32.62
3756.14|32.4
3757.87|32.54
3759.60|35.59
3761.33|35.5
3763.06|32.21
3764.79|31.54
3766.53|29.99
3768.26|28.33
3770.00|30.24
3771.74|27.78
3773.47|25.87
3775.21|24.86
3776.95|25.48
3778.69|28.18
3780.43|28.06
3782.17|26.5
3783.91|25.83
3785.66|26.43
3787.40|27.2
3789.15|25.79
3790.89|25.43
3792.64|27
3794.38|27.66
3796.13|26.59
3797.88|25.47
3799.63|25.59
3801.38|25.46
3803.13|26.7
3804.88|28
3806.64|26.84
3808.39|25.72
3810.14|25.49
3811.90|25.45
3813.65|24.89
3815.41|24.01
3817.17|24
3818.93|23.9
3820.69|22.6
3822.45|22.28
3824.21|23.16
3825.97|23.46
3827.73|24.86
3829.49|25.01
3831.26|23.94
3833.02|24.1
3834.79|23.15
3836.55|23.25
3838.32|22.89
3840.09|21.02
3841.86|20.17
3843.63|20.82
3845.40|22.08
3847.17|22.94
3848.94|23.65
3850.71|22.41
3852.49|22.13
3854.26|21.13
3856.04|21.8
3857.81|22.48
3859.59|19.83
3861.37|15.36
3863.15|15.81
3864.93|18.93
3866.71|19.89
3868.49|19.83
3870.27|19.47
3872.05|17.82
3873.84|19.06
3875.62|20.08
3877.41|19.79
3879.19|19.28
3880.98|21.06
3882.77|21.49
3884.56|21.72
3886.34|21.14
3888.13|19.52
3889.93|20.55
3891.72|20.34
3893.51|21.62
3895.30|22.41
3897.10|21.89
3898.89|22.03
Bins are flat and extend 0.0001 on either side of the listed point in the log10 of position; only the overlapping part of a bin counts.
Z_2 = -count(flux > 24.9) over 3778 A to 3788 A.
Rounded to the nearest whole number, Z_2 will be -6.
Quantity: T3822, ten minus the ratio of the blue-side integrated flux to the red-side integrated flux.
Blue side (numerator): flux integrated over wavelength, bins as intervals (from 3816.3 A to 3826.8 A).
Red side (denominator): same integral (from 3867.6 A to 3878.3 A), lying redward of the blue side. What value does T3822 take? 8.8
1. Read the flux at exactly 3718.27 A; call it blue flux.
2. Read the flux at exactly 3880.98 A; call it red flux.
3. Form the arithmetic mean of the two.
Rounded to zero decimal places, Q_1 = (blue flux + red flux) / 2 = 32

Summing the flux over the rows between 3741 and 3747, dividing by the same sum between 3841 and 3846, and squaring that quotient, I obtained 2.9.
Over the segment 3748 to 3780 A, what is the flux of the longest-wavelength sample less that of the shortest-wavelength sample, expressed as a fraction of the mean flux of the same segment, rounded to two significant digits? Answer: -0.23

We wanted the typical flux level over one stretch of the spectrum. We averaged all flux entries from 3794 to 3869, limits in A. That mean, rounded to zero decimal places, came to 23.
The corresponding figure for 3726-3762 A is 36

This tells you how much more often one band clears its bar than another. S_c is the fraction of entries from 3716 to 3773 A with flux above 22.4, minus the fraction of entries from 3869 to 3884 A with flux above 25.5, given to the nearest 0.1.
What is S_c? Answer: 1.0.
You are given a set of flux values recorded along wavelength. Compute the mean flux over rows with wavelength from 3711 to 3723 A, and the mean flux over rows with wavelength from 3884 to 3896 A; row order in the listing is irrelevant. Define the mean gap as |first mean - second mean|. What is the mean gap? 21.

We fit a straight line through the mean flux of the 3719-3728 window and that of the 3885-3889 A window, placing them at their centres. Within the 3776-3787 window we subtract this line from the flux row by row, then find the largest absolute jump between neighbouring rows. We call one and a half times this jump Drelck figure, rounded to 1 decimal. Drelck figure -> 4.4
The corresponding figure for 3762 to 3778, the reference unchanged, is 3.3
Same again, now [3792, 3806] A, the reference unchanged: 2.3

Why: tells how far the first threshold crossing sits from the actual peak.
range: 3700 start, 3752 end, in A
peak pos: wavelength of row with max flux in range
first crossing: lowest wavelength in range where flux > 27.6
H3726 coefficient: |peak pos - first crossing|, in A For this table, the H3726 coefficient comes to 20.5 A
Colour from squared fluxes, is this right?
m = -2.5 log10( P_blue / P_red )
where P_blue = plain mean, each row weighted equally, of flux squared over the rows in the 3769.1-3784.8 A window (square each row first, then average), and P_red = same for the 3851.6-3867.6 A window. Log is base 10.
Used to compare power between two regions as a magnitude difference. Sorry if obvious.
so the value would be -0.7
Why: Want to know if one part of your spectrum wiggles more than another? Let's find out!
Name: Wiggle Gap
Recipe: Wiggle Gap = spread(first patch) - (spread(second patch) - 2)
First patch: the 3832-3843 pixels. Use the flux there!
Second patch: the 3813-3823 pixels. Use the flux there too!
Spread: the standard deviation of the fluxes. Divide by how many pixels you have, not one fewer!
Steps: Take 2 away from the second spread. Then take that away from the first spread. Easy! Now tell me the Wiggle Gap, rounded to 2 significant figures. 2.5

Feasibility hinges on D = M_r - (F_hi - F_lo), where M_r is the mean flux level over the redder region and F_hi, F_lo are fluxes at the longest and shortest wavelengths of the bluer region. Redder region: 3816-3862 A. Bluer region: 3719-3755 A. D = 30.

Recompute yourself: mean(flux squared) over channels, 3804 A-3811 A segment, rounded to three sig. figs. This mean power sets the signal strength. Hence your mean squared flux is 704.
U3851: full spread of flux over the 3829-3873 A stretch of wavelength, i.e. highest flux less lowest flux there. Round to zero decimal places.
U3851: 10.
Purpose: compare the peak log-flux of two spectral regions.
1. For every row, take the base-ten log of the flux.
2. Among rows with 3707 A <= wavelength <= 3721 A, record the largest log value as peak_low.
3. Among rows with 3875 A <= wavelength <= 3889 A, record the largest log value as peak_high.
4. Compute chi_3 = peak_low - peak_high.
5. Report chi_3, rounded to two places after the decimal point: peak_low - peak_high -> 0.31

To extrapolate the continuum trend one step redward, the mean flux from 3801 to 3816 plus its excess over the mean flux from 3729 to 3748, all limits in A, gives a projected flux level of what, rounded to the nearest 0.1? 14.6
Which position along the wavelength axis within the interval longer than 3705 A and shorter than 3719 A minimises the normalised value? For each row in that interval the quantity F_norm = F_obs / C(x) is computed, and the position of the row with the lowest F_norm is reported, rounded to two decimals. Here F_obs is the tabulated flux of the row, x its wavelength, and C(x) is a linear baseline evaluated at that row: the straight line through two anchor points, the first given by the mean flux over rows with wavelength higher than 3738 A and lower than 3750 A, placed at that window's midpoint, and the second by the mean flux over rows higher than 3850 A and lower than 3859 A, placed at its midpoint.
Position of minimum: 3711.43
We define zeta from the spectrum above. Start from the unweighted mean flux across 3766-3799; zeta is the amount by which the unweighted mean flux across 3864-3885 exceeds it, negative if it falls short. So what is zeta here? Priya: -7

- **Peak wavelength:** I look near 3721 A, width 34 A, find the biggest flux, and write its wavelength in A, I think 3723.41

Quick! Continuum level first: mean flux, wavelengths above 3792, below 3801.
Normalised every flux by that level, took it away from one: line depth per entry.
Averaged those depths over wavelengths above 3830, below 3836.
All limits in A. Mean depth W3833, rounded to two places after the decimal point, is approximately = 0.10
